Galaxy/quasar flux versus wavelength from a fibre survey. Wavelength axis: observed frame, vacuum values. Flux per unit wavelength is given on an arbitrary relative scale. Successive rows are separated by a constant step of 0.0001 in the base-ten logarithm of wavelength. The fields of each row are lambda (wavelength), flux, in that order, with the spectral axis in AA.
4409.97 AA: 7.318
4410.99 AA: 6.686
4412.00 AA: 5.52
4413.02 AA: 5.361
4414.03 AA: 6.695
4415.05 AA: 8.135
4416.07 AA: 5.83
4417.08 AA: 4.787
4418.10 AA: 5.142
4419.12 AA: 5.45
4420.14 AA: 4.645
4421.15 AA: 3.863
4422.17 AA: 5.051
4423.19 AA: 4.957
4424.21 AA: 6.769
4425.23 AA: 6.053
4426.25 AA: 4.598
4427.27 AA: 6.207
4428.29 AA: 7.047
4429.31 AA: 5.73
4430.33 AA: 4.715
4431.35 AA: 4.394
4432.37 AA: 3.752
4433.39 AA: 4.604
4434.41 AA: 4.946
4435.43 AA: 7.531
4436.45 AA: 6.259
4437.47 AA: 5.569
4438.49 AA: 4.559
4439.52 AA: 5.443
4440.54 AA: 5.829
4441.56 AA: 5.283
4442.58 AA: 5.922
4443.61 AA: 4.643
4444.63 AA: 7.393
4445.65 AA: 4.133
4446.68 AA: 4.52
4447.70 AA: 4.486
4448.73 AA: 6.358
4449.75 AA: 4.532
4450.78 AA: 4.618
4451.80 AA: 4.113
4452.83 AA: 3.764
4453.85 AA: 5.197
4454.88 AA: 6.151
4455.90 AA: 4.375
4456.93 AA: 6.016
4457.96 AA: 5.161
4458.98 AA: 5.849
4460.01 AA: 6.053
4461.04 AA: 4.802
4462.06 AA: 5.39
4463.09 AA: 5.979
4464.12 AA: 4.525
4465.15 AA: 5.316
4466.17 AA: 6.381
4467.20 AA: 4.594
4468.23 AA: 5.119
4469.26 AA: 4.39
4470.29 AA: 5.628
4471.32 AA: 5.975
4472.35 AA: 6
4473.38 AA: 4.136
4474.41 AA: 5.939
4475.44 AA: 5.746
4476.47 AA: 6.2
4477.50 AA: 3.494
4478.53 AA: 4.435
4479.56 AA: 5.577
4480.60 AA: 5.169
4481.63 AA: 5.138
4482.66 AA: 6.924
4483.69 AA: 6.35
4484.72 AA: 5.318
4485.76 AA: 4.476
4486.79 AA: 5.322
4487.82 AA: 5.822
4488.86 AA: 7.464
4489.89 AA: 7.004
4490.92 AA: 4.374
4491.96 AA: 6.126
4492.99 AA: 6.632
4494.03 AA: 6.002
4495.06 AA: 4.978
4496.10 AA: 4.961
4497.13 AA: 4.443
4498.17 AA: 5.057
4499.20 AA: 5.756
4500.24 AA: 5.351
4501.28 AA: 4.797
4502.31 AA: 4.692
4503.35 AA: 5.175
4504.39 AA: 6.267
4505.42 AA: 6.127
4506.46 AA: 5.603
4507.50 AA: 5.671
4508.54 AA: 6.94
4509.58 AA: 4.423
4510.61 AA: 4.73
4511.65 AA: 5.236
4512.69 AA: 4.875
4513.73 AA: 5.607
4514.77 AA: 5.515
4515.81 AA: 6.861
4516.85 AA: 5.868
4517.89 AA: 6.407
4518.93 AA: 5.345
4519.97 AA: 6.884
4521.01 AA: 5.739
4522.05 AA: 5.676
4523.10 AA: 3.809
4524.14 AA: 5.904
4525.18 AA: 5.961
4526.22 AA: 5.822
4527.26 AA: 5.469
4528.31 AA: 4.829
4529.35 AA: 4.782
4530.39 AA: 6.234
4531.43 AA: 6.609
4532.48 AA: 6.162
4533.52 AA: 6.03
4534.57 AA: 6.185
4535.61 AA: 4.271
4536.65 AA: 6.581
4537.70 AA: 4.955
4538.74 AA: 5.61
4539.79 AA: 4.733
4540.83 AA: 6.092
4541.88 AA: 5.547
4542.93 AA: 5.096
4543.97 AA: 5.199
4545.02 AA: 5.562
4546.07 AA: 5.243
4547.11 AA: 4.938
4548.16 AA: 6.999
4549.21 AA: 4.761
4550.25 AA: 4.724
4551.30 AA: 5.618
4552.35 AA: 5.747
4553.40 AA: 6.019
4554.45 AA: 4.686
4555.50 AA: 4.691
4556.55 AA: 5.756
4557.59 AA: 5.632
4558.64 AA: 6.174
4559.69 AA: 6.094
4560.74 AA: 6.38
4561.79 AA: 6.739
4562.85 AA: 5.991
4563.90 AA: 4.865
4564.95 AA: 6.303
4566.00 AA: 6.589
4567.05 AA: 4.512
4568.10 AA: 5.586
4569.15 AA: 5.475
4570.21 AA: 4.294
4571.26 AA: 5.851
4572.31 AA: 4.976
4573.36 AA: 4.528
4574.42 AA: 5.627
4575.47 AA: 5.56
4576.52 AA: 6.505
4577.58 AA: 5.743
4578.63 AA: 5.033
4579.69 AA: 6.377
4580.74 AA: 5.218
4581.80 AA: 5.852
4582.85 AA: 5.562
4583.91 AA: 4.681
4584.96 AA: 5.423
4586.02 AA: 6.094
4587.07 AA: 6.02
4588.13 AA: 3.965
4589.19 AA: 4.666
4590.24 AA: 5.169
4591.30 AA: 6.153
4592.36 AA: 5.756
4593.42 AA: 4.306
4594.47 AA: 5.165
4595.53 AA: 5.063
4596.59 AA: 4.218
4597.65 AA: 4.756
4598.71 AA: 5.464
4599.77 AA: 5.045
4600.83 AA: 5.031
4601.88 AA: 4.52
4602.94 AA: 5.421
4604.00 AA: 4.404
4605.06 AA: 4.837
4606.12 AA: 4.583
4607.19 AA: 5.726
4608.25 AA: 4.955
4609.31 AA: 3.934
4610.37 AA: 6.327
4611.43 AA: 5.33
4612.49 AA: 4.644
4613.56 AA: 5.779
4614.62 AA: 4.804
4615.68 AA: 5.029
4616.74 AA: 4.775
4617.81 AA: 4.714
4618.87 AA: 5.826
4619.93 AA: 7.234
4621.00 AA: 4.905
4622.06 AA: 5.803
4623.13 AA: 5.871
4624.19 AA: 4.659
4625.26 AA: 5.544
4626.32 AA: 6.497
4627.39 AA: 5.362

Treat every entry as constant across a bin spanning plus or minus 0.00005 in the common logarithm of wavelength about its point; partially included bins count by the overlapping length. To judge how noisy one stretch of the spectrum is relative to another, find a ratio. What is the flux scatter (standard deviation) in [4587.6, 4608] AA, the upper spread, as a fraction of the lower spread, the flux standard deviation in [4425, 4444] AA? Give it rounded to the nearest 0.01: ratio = 0.60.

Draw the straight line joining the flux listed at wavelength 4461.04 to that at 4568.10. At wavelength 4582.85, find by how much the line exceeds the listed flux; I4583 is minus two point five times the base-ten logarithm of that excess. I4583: 2.2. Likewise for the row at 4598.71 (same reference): 1.2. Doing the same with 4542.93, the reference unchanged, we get 1.3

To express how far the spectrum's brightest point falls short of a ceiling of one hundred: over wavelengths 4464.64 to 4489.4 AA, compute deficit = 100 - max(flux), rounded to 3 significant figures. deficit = 92.5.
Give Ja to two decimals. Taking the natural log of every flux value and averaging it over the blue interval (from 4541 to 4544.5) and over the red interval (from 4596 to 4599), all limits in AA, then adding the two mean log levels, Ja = 3.23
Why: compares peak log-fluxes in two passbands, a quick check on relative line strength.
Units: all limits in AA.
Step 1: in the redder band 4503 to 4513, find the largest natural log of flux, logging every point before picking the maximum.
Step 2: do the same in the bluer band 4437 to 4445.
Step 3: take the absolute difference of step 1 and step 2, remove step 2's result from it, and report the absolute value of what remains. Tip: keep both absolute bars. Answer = 1.94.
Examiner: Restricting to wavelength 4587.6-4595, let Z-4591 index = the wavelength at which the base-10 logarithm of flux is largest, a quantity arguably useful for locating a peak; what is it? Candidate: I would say 4591.30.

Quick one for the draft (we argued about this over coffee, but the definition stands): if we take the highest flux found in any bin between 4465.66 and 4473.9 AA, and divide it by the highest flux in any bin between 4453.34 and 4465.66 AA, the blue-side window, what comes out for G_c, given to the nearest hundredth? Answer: 1.04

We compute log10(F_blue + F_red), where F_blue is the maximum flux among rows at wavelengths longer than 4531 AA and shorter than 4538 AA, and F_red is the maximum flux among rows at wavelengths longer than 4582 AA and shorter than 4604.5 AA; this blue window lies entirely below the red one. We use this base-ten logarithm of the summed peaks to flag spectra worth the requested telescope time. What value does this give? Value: 1.11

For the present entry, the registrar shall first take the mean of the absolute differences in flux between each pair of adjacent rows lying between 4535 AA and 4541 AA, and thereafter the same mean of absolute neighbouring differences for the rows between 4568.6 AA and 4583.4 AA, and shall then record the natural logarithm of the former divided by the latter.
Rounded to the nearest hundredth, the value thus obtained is 0.47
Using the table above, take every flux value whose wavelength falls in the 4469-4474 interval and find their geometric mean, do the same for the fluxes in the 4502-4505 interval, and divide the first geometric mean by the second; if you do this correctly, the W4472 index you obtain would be 0.97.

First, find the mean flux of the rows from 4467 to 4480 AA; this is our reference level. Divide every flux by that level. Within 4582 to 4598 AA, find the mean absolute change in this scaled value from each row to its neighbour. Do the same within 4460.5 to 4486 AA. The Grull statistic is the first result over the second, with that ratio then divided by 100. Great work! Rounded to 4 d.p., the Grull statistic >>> 0.0081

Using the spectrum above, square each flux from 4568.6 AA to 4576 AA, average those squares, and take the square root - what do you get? 5.2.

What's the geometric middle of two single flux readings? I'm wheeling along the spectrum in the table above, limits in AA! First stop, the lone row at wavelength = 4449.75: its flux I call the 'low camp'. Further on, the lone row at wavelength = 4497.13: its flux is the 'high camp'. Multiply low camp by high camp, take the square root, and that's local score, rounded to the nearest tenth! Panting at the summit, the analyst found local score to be 4.5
